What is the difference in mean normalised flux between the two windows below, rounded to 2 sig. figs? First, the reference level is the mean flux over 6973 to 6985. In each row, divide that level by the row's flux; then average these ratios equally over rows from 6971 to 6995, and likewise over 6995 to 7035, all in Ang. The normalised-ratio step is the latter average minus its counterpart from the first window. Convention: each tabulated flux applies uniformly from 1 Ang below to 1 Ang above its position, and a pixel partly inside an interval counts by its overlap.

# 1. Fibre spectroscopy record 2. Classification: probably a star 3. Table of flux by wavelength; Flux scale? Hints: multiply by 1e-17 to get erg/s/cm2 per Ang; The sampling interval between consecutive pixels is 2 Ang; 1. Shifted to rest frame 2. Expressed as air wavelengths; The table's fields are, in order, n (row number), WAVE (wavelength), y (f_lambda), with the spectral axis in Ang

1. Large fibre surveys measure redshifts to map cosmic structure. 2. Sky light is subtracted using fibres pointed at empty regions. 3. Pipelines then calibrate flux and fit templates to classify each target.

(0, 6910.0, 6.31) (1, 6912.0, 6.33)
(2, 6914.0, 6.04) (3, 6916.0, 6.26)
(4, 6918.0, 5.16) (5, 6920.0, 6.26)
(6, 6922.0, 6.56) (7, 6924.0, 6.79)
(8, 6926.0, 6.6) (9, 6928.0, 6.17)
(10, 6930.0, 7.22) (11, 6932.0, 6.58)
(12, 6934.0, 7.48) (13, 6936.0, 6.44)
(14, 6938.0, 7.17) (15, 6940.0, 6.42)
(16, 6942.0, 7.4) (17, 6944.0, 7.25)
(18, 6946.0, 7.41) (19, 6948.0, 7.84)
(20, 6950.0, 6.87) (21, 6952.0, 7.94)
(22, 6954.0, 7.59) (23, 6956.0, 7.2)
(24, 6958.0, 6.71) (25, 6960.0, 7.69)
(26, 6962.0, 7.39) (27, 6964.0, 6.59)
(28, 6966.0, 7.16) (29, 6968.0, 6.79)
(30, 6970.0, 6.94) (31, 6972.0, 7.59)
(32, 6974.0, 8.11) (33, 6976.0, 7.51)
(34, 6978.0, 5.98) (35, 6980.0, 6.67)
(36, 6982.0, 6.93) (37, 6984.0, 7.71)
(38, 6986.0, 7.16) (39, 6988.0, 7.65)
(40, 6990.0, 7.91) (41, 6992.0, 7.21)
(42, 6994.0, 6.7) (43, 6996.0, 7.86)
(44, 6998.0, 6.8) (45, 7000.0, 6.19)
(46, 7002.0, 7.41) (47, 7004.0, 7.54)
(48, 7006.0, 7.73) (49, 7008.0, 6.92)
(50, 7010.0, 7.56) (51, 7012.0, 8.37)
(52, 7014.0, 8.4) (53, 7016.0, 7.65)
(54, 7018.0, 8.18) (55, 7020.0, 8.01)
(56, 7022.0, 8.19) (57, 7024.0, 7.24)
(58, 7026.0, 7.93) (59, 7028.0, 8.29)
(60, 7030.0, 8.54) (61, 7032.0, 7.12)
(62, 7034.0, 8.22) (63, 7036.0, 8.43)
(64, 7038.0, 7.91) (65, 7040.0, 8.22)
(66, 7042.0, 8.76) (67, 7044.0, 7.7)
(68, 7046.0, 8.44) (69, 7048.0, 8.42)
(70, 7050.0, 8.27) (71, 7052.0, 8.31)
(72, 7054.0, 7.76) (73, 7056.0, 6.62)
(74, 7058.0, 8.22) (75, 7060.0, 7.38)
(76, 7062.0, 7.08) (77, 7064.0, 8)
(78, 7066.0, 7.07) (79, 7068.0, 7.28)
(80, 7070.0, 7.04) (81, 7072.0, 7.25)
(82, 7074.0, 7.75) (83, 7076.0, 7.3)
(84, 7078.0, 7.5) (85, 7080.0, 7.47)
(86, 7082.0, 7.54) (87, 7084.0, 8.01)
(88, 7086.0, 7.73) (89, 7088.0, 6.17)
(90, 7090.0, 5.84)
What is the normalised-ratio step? -0.058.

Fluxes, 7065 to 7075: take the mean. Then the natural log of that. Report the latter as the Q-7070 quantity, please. 1.985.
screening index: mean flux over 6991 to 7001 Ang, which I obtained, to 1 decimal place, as 7.0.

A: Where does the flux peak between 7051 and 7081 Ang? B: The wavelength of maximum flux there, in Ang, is 7052.0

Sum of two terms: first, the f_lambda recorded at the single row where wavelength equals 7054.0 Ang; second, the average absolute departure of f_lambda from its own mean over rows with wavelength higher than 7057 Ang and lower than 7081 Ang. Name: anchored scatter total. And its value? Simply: 8.0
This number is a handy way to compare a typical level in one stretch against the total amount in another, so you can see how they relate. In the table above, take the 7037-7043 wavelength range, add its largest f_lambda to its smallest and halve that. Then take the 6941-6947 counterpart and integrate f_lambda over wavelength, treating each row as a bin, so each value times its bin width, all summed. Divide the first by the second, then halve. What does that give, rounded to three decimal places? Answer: 0.094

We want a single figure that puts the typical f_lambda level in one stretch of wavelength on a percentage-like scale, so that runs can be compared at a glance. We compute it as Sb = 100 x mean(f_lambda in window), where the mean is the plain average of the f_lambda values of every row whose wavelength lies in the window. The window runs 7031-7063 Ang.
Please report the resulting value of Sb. 793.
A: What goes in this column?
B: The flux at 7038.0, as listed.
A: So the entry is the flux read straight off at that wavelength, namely 7.91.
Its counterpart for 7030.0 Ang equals 8.54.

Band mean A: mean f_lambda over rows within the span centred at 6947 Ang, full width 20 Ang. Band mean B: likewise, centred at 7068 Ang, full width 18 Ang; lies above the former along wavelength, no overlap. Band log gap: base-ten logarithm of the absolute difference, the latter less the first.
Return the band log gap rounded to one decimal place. -1.4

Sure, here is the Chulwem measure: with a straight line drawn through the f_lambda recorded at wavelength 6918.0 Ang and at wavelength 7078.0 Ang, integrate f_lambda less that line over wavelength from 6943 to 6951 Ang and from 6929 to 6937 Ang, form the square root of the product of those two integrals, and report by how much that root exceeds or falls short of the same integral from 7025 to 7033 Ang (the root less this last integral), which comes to 3.7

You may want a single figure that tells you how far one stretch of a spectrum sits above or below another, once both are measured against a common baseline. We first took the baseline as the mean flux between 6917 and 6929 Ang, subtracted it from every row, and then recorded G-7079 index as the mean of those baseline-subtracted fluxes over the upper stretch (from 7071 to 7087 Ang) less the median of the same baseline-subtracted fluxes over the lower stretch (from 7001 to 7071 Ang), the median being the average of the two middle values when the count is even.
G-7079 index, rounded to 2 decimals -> -0.36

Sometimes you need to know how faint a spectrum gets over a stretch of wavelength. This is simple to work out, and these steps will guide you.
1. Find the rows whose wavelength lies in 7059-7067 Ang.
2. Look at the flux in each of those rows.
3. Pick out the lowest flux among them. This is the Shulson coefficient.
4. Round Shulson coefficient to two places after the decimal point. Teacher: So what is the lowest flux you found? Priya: 7.07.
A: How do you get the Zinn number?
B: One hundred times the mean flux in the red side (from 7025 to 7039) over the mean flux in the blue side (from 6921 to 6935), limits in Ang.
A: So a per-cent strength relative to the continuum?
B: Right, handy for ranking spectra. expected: 119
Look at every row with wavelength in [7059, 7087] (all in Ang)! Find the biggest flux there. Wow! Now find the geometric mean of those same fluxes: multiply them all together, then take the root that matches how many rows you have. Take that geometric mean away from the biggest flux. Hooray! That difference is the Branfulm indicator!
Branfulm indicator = 0.56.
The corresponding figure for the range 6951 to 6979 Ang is 0.90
